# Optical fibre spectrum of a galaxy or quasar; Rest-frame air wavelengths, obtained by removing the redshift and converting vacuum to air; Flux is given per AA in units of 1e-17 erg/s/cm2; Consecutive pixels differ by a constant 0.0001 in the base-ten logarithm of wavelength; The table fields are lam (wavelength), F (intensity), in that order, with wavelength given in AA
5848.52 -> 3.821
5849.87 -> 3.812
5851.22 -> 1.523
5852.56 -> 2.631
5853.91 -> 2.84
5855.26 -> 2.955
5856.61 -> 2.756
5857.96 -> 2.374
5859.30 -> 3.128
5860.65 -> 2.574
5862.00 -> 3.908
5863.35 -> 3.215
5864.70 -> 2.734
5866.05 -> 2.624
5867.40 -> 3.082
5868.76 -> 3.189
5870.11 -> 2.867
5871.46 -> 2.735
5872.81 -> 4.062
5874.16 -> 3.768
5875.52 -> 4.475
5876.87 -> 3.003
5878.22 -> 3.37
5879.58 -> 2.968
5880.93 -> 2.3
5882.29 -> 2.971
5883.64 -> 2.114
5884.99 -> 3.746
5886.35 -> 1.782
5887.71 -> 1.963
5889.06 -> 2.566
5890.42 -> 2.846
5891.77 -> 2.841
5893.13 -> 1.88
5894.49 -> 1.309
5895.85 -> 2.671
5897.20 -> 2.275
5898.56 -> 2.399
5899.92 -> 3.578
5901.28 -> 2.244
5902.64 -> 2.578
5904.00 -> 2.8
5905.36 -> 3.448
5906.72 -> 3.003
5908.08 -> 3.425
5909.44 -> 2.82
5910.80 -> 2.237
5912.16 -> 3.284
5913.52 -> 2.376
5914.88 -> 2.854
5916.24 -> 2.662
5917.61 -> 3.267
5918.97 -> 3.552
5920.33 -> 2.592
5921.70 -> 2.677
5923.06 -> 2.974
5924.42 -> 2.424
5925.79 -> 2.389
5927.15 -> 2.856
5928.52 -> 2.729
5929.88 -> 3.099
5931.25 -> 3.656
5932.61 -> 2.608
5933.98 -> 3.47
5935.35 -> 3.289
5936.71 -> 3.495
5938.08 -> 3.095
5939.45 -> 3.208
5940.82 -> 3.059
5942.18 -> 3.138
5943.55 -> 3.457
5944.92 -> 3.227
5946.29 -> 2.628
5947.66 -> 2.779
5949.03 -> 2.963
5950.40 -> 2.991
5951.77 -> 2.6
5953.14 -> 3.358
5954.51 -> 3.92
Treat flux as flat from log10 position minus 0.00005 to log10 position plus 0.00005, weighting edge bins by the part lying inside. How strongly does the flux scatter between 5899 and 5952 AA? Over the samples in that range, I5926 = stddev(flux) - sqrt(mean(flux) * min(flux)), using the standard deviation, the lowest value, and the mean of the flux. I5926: -2.18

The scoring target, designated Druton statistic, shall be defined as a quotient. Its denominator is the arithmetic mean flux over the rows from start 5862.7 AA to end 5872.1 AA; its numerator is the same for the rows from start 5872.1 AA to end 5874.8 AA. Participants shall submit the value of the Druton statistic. 1.34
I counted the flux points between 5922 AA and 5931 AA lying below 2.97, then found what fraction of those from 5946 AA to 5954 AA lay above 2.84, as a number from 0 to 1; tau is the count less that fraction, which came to 3.50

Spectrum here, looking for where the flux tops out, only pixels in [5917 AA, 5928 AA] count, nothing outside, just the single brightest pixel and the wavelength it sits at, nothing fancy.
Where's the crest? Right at 5918.97 AA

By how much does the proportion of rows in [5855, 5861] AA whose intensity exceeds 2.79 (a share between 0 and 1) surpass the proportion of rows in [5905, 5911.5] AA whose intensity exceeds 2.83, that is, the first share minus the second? -0.2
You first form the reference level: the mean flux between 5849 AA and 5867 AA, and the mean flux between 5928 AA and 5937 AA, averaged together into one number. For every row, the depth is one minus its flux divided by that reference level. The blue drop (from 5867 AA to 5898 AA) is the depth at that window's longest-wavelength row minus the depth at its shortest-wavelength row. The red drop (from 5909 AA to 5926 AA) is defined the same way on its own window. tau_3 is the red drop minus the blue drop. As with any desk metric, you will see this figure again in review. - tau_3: -0.12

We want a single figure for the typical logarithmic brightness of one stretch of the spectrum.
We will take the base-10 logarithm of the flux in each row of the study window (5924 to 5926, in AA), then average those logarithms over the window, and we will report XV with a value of 0.381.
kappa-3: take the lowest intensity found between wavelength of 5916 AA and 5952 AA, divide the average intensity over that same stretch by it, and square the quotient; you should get 1.6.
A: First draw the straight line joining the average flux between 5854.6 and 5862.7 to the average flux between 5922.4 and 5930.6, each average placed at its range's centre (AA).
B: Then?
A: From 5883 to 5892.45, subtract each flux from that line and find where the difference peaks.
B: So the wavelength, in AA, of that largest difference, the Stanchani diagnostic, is 5886.35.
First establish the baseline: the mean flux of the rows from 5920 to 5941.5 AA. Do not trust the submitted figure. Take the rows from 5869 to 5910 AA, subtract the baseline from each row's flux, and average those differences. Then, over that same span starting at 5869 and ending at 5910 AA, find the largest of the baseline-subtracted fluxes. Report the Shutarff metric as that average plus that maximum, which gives 1.3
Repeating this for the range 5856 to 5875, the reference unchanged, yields 1.2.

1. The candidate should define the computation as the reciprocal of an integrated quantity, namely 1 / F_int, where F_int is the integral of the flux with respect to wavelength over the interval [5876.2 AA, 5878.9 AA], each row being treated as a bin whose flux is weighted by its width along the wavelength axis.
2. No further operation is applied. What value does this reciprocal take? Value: 0.116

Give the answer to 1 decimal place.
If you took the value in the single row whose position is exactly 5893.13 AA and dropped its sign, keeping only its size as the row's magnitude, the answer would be 1.9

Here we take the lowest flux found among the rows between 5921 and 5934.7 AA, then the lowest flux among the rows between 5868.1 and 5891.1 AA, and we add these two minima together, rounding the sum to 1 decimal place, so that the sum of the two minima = 4.2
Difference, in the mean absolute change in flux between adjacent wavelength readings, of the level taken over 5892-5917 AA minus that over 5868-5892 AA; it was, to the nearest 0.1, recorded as -0.1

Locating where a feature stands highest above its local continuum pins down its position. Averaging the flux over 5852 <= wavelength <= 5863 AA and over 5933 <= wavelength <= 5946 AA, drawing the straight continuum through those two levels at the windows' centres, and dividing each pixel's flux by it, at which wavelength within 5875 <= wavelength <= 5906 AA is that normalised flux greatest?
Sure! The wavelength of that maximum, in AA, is 5875.52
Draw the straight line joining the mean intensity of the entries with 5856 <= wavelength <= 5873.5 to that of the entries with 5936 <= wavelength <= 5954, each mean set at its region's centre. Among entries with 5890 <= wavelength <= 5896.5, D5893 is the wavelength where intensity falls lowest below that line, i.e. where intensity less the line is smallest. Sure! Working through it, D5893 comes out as 5894.49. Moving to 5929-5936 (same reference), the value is 5932.61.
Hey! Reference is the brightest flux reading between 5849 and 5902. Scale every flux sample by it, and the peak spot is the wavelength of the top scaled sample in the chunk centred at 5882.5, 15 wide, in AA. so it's 5875.52 AA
